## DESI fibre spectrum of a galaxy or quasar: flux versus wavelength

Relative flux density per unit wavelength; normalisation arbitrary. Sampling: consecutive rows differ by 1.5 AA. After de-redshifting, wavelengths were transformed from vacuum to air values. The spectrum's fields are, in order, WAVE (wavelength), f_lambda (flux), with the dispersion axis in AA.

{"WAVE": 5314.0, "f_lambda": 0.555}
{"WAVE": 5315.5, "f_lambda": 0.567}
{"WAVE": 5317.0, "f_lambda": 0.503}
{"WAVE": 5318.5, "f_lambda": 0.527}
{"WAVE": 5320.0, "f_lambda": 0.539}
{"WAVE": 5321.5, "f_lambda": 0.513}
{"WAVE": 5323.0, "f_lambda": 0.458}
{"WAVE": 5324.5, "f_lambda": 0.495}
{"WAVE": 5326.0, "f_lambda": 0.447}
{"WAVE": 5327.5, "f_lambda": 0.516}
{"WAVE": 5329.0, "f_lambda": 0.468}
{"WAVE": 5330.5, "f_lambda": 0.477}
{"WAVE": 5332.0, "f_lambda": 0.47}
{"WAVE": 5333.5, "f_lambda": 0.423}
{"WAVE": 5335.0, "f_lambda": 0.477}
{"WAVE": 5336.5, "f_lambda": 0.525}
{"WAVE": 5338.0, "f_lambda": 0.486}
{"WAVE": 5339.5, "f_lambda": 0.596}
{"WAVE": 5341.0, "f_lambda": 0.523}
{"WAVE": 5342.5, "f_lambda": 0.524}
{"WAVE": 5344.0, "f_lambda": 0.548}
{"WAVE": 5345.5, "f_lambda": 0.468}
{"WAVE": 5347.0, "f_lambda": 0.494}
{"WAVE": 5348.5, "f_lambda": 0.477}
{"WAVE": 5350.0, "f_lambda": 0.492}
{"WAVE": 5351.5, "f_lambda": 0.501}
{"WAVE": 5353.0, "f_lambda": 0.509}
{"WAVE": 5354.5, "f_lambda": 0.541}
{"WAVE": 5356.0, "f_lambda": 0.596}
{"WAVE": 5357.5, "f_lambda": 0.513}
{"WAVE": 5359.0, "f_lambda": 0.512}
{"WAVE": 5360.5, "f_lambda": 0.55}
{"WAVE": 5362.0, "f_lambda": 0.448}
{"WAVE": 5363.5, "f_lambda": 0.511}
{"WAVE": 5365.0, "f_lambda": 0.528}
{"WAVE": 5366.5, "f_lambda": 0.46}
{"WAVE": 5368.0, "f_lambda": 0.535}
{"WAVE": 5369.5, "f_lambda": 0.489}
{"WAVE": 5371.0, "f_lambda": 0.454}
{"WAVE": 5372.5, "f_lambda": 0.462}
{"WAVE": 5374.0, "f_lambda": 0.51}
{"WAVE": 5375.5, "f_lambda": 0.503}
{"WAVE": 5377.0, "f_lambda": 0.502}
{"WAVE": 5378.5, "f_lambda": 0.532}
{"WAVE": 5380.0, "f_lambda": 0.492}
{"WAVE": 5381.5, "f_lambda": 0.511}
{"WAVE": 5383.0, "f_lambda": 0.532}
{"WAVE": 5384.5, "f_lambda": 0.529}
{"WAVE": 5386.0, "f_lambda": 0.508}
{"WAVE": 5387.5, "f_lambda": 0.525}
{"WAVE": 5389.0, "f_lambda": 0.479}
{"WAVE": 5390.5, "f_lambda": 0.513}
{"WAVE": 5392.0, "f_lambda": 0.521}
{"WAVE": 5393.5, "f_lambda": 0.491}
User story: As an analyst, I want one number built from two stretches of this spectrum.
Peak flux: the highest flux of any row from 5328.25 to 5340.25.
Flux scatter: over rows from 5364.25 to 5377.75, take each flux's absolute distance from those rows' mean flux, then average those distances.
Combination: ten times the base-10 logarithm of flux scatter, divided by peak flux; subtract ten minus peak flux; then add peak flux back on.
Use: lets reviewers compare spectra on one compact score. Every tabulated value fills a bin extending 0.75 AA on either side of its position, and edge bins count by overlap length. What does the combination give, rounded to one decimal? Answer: -35.9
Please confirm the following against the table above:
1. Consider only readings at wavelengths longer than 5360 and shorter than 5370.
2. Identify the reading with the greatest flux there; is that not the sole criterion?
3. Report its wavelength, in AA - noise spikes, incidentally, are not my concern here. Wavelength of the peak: 5360.5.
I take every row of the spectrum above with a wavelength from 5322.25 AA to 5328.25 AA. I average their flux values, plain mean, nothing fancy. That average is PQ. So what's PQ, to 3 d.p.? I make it 0.479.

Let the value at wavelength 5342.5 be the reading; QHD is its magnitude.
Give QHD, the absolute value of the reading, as 0.524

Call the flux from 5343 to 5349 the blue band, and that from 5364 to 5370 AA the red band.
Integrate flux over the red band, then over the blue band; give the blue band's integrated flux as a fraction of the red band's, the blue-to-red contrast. 0.99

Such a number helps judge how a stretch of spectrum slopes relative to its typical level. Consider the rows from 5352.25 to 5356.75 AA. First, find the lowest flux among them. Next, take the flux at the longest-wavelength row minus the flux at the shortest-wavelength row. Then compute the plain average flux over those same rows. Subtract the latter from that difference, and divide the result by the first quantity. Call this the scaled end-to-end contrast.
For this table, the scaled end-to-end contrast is -0.91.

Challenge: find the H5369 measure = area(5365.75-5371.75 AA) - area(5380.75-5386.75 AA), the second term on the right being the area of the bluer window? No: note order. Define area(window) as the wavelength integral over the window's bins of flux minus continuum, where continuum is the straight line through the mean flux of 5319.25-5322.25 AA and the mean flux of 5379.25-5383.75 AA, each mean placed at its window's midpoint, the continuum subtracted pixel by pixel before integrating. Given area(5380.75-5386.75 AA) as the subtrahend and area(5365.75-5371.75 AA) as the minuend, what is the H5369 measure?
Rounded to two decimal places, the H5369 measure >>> -0.23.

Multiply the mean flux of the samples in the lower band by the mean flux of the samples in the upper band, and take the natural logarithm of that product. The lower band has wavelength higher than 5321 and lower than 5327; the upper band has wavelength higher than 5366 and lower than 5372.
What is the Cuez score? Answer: -1.46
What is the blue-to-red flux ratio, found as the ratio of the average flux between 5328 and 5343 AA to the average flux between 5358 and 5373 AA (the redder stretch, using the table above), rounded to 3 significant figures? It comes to 1.00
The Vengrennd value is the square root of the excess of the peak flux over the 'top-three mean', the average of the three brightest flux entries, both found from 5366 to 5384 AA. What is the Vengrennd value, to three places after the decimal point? 0.045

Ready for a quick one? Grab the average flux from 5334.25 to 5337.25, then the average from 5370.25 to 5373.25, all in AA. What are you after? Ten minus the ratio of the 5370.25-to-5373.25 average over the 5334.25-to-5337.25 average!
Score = 9.09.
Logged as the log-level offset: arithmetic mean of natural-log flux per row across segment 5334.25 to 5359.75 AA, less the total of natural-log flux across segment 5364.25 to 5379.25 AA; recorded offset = 6.3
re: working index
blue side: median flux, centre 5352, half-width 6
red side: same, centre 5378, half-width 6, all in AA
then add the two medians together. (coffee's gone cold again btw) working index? 1.01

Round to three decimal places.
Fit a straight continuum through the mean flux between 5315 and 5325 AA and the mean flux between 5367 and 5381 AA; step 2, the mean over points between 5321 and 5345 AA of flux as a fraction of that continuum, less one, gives -0.027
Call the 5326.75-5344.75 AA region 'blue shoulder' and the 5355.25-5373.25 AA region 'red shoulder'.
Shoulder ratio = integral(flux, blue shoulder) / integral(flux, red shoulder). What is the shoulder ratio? 0.996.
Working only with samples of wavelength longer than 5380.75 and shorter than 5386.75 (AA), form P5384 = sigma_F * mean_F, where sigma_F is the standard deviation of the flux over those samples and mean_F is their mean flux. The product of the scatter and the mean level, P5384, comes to 0.006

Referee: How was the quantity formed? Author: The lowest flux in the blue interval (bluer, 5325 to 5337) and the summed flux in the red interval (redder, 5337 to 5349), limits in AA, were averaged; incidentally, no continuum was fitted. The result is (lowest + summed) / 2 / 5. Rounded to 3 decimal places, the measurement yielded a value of 0.454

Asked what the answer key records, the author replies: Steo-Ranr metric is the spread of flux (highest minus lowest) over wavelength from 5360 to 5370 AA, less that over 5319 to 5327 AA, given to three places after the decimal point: 0.010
